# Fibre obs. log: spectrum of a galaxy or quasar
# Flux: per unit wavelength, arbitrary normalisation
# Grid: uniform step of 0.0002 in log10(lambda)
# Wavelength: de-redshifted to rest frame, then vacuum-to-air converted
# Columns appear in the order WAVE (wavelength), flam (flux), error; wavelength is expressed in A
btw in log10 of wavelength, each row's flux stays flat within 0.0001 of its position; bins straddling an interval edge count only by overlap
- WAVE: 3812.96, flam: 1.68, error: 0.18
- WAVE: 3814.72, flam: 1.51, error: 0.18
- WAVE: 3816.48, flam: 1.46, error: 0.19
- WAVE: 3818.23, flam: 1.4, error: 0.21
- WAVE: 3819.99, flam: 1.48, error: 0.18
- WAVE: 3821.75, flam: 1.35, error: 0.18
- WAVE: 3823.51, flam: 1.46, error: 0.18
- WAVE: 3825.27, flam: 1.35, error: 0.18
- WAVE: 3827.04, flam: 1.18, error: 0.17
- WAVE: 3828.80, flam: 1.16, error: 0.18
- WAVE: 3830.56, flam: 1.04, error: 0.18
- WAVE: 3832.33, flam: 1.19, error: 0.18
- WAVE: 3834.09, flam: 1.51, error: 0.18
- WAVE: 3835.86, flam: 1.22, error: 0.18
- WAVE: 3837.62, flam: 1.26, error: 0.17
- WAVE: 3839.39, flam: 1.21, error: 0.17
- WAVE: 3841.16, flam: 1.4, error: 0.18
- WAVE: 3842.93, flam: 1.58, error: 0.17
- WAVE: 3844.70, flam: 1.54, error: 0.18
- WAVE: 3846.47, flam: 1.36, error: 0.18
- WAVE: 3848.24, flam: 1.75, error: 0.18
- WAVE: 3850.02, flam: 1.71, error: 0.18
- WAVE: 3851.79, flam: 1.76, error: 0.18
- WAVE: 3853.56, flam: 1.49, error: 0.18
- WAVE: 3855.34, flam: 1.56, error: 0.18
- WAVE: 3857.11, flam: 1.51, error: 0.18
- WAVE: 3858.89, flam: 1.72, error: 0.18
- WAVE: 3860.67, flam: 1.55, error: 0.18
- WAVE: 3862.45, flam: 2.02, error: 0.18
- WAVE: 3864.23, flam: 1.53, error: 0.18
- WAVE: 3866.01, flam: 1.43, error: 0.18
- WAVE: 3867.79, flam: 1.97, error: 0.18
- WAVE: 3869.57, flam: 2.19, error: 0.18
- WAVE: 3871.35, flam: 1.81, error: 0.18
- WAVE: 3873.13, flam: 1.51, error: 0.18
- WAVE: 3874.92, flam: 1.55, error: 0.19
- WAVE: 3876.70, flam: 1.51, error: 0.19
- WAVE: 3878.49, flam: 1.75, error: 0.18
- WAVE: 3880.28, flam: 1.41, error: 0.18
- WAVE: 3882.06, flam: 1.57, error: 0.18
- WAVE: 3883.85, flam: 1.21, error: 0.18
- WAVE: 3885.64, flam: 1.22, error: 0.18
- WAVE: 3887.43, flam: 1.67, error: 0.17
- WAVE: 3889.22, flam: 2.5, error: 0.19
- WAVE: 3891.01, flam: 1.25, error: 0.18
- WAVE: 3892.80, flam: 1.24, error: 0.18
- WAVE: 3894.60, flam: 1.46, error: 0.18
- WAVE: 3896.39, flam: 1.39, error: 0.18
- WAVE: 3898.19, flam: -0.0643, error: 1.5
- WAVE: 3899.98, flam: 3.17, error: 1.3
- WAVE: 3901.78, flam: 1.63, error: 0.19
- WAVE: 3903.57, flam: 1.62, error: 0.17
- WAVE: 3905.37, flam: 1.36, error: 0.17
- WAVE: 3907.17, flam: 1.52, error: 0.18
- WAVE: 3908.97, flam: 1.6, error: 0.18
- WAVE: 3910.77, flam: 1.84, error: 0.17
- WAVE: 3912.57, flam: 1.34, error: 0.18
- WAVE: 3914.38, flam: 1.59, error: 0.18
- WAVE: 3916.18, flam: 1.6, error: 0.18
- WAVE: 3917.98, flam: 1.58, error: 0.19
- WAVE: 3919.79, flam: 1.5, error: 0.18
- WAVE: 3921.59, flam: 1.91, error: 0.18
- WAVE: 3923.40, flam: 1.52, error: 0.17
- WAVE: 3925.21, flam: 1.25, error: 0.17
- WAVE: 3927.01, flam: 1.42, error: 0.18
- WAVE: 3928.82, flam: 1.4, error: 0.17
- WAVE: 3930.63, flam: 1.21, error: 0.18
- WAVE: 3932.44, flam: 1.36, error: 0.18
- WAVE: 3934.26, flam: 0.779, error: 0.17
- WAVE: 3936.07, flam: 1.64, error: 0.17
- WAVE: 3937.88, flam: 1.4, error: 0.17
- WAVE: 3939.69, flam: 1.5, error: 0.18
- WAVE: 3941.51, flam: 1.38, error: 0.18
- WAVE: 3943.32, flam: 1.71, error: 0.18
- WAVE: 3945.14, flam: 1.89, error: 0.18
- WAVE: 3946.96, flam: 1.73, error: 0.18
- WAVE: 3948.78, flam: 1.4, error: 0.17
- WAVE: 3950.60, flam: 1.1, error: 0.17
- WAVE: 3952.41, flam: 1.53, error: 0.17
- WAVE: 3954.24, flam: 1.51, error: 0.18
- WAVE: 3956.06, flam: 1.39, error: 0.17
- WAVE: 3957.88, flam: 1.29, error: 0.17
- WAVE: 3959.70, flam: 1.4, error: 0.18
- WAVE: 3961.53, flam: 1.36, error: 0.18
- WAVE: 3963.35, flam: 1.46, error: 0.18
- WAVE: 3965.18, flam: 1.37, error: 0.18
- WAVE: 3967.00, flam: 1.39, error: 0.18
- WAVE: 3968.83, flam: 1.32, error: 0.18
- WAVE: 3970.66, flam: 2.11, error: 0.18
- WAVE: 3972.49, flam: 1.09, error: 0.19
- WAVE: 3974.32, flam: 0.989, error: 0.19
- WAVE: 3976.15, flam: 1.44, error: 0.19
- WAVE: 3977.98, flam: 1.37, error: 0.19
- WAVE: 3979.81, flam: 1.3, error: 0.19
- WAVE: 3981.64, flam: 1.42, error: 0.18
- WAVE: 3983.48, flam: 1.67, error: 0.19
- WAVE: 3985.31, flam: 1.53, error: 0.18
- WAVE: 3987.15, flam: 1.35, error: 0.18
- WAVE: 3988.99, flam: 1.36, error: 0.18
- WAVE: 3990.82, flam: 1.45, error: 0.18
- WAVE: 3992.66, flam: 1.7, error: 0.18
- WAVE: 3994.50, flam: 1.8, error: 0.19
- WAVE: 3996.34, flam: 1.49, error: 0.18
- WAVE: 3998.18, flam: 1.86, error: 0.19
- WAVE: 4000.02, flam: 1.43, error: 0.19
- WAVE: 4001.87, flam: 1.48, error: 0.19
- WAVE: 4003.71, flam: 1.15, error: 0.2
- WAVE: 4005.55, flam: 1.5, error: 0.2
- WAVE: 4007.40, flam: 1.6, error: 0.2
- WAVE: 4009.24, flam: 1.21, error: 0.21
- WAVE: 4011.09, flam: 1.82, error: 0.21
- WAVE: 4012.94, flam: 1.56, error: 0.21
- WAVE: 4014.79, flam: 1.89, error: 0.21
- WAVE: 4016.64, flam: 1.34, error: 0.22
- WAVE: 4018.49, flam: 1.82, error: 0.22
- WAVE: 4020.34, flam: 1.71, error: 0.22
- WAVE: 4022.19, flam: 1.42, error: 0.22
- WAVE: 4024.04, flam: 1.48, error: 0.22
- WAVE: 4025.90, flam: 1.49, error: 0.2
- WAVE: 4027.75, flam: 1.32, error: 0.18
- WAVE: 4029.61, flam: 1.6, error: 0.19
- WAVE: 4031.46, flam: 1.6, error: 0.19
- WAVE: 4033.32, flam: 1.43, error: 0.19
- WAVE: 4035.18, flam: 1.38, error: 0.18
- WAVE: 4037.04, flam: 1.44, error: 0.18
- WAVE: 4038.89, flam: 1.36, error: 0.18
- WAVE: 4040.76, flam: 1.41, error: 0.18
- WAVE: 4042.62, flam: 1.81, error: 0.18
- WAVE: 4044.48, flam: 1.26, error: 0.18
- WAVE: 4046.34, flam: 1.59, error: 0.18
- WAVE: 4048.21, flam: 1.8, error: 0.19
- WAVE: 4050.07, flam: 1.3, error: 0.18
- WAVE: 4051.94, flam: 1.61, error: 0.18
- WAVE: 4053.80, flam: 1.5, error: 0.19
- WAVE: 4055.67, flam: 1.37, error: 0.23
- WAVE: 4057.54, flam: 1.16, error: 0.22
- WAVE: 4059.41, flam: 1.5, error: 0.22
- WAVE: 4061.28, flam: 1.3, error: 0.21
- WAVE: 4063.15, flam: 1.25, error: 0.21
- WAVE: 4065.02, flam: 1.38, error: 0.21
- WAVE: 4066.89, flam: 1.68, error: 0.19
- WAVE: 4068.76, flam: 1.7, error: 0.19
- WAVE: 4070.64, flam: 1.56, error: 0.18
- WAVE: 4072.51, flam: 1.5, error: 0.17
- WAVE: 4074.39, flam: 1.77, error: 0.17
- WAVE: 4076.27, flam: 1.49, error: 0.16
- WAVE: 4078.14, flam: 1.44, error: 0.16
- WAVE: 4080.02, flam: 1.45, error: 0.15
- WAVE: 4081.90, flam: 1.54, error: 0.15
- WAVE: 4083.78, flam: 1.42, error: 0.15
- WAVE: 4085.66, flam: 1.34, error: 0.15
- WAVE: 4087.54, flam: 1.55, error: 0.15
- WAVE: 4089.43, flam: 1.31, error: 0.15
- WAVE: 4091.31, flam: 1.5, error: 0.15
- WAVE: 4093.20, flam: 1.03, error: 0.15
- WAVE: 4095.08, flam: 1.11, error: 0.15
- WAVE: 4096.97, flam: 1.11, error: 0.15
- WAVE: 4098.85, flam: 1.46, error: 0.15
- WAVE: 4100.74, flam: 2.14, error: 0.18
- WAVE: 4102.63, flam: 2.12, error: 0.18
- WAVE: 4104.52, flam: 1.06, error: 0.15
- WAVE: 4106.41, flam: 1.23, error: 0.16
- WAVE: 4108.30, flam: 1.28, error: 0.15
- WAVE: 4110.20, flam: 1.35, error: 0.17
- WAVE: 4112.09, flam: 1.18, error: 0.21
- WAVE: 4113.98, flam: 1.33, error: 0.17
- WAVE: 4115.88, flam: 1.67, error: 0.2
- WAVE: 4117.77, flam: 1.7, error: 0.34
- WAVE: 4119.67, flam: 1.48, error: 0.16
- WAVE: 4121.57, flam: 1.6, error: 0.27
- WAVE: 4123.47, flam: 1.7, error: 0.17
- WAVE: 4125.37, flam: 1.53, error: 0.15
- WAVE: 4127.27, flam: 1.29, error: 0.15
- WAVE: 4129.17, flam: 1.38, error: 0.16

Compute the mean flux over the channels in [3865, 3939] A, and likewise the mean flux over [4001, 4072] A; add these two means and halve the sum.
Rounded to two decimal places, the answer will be 1.51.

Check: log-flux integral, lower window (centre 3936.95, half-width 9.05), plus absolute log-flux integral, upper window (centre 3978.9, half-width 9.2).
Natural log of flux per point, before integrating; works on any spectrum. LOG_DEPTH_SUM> 12.2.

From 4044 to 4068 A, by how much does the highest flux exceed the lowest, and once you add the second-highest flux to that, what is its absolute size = 2.32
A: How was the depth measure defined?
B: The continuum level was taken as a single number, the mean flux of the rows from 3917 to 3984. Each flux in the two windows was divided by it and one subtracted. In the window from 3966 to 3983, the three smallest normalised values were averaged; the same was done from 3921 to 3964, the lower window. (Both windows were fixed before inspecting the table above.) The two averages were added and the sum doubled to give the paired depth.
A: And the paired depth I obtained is -0.99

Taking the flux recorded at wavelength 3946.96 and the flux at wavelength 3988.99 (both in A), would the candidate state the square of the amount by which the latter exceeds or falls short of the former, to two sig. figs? 0.14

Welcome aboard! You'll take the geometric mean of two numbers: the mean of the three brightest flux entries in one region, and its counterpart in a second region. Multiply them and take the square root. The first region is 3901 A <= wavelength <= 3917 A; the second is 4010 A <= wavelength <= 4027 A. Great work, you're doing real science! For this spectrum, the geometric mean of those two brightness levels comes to 1.77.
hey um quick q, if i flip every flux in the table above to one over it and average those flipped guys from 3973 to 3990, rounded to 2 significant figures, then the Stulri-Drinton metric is 0.74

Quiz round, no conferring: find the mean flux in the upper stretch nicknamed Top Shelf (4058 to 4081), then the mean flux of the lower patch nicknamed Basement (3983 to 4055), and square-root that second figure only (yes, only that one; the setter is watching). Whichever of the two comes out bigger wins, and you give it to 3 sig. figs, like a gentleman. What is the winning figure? 1.50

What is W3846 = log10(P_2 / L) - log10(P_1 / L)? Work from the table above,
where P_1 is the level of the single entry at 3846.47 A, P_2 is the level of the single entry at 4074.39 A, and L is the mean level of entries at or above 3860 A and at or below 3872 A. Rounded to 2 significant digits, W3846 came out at 0.11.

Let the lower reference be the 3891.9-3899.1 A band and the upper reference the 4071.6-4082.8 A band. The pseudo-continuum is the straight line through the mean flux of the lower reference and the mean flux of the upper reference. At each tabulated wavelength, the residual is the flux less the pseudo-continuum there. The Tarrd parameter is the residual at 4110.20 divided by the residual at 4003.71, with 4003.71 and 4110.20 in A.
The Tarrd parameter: 1.6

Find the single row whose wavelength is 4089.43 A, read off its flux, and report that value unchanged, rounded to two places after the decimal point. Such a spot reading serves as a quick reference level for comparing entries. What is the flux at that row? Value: 1.31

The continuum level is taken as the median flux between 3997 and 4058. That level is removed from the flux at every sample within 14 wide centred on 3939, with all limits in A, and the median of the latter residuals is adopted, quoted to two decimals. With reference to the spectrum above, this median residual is -0.03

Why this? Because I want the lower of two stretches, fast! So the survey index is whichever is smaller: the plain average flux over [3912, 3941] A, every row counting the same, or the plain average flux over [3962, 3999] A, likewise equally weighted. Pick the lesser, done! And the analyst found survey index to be 1.44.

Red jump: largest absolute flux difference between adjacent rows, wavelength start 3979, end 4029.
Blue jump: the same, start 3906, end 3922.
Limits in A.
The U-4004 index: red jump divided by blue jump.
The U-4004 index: 1.2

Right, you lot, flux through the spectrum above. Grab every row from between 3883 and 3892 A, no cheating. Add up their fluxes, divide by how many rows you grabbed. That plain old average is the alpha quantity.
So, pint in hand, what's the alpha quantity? 1.57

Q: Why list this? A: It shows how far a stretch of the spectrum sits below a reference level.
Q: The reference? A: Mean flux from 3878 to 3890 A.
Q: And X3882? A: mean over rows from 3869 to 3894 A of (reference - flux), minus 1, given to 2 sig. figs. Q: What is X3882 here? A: -0.98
